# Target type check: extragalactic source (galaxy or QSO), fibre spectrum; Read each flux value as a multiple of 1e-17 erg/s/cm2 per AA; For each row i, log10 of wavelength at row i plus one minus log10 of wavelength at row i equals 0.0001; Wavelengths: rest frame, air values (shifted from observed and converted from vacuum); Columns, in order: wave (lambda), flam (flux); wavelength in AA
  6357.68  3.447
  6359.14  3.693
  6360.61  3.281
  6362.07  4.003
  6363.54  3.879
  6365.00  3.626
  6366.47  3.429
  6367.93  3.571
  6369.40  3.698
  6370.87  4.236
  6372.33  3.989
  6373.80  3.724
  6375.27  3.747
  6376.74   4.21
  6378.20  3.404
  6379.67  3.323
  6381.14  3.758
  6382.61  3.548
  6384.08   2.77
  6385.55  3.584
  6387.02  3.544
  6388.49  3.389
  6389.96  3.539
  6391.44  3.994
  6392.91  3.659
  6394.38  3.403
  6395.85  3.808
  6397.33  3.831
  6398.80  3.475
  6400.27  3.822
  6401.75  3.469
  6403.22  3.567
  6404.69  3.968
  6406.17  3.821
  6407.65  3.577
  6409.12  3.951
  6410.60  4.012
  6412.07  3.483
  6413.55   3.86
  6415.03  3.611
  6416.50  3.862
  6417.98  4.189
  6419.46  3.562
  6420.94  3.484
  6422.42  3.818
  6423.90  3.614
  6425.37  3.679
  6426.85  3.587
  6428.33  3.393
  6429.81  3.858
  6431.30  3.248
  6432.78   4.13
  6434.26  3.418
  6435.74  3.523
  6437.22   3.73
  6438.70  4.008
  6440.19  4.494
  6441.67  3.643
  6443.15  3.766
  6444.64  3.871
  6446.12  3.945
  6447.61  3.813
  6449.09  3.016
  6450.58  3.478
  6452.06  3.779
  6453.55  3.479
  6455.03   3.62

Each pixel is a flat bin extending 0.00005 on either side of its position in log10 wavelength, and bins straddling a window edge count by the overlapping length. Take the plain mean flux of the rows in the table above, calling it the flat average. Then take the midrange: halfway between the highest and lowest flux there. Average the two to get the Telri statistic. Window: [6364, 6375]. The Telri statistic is 3.79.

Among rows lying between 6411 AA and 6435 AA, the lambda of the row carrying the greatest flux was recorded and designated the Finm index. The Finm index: 6417.98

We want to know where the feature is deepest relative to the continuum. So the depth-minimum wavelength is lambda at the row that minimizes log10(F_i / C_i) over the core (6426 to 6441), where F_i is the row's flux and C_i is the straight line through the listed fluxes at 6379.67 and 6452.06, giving 6431.30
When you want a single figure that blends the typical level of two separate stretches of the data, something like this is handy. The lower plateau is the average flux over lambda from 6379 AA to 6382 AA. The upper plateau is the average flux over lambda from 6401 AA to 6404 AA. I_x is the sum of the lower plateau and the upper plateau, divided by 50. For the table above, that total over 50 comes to 0.141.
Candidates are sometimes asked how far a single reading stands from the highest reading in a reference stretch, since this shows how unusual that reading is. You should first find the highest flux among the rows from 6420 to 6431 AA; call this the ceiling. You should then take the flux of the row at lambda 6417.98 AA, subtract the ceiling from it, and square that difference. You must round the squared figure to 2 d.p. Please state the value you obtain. 0.11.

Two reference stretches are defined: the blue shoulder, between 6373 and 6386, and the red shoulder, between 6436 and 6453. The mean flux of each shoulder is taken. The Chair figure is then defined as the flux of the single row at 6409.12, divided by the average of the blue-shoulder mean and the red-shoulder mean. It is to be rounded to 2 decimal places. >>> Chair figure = 1.08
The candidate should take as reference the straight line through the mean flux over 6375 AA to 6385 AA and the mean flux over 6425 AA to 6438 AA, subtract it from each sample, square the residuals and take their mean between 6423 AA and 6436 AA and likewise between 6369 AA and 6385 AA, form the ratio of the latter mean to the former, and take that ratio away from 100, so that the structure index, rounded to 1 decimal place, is 97.1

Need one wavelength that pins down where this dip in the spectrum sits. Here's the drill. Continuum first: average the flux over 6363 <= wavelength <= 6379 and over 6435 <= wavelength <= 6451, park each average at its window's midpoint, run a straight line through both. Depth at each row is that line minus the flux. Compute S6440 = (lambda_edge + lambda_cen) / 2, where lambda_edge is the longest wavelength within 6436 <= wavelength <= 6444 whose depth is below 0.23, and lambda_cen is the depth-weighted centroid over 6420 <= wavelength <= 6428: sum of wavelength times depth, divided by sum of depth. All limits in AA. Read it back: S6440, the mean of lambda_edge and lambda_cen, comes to 6433.4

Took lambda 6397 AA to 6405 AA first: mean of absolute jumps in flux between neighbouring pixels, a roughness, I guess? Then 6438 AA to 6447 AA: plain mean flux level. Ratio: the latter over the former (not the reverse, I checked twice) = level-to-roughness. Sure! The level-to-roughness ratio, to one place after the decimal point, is 12.7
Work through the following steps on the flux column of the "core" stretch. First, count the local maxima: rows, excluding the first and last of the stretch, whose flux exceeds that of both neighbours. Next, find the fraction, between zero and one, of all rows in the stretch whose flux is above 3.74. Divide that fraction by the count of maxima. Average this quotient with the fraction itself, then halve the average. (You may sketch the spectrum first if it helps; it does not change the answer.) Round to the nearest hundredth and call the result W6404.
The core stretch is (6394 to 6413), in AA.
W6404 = 0.17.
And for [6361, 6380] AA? 0.17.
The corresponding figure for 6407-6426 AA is 0.14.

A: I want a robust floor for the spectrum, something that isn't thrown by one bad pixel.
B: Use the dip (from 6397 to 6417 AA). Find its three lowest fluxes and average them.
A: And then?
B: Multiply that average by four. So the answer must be 13.9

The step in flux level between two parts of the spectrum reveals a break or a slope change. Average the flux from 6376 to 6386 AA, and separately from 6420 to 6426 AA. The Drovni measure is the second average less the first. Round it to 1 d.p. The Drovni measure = 0.1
